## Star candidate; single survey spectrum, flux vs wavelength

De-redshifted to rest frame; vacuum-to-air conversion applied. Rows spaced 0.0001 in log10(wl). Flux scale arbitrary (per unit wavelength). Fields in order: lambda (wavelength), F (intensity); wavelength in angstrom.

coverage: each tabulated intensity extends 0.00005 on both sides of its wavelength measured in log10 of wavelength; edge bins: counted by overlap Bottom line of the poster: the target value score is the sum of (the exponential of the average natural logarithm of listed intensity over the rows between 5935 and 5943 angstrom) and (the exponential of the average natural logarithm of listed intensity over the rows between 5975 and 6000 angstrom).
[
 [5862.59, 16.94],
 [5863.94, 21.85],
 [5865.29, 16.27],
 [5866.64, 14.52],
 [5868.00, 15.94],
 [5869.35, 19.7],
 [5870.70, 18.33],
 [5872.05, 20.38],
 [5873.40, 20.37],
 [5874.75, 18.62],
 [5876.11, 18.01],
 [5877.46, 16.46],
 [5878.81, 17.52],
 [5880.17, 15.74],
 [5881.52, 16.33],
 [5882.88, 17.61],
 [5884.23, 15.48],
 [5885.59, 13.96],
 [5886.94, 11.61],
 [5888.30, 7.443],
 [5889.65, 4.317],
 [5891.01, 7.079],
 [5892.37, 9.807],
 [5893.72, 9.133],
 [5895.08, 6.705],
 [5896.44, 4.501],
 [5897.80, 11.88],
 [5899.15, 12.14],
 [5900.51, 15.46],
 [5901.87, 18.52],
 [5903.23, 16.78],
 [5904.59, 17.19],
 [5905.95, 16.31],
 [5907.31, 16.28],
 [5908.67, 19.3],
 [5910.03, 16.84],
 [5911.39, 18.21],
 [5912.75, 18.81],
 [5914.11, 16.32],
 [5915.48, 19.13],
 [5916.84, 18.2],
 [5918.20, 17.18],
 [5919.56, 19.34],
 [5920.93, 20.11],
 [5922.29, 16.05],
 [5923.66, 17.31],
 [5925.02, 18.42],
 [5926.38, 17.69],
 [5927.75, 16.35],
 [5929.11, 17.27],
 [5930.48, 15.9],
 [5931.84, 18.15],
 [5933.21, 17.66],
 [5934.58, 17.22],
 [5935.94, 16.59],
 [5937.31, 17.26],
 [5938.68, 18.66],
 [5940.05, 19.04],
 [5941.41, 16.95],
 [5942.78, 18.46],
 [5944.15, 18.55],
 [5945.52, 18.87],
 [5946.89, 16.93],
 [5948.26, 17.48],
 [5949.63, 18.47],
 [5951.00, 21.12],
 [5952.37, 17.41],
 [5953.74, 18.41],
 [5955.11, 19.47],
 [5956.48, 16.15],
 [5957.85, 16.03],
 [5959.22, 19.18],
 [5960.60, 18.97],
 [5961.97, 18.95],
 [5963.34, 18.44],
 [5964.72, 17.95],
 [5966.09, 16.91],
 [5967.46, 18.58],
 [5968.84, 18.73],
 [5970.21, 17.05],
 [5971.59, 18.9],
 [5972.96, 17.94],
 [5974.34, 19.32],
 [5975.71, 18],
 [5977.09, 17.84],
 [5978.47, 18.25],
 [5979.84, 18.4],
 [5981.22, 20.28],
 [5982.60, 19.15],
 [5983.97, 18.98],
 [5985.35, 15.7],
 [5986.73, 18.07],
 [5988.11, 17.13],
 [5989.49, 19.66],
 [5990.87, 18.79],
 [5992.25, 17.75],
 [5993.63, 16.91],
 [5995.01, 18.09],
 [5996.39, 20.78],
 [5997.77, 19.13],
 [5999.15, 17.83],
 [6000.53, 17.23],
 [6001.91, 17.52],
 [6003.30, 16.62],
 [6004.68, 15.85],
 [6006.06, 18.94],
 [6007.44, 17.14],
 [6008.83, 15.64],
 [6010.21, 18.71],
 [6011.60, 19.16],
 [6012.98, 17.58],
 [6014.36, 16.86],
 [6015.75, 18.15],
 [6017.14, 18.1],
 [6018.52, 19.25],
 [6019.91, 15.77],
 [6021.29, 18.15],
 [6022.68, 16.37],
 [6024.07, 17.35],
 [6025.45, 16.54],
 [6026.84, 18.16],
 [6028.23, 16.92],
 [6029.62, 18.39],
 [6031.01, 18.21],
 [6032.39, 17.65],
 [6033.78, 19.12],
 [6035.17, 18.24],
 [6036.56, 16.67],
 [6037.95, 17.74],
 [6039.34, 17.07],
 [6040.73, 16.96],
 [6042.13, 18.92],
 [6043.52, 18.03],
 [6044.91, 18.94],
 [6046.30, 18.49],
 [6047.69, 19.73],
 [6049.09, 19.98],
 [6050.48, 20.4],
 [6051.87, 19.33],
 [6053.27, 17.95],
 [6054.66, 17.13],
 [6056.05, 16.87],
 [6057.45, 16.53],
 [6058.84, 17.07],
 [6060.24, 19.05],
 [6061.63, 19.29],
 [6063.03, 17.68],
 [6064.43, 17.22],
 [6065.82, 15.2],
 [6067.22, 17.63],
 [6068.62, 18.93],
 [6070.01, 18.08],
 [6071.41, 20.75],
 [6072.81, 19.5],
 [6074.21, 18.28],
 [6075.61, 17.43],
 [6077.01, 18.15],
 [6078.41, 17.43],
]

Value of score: 36.1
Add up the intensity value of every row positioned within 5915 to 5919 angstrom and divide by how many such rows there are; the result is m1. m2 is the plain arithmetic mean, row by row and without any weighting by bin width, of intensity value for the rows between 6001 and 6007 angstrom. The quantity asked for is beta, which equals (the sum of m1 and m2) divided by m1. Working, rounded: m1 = 18.2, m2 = 17.2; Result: 1.948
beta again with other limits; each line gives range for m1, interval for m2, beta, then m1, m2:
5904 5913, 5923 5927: 2.014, 17.6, 17.8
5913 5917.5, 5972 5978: 2.022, 17.9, 18.3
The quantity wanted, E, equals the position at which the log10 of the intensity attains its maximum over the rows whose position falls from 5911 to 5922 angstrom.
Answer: 5920.93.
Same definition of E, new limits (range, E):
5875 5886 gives 5876.11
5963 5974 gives 5971.59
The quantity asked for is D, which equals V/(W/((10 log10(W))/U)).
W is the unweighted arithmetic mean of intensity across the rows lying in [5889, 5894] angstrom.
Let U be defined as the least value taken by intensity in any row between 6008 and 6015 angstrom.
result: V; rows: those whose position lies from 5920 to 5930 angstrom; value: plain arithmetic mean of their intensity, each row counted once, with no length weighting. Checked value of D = 1.31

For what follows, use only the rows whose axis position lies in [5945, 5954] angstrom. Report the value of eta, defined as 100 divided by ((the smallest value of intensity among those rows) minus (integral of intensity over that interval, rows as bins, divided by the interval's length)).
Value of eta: -69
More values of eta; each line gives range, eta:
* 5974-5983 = -115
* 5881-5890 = -12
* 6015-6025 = -56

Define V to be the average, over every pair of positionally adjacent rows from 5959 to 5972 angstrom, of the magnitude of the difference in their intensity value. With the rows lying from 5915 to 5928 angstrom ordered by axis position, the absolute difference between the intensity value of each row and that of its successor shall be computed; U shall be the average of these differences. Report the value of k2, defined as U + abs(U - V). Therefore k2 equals 2.1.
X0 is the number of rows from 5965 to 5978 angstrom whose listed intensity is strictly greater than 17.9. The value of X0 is 6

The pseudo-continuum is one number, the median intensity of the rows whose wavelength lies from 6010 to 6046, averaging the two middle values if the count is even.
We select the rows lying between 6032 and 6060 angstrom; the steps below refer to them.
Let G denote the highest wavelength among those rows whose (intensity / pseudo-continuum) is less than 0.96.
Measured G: 6058.84 angstrom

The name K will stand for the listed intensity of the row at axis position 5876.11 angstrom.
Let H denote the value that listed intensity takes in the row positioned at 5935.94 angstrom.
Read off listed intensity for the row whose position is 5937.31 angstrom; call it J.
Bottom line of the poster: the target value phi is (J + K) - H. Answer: 19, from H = 16.59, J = 17.26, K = 18.01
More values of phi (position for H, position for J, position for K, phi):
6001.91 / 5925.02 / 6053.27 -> 19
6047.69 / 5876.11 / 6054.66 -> 15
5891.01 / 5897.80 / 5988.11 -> 22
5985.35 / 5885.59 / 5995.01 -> 16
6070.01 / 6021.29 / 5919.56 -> 19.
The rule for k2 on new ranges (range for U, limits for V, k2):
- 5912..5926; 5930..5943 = 2.6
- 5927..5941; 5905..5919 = 1.6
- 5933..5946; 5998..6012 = 1.4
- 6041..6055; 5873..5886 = 1.4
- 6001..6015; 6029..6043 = 2.1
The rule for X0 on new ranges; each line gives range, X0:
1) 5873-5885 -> 3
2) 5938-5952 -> 7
